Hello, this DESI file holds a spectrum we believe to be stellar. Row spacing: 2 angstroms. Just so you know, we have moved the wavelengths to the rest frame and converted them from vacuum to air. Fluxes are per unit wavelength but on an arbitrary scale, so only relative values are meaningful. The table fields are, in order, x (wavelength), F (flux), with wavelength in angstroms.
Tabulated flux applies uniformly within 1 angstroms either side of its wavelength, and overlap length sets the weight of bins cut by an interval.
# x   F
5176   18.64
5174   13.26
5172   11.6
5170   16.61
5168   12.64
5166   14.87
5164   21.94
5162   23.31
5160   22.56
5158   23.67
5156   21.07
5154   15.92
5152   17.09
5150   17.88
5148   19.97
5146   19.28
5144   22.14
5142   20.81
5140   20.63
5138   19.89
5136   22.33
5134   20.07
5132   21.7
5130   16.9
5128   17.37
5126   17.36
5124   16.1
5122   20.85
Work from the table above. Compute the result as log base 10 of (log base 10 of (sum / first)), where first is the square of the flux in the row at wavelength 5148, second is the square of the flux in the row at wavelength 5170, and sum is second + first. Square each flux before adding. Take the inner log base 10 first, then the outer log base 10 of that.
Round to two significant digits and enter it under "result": -0.64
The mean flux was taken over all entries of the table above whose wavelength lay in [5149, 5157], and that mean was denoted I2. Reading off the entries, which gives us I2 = 18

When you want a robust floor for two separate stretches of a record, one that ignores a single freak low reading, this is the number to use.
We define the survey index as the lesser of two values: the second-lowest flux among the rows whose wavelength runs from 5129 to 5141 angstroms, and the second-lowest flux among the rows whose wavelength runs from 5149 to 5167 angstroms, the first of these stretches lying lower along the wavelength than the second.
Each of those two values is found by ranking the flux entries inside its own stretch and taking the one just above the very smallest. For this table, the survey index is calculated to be 16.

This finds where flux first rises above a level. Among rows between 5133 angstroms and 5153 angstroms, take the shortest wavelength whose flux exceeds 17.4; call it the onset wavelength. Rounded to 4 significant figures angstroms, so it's 5134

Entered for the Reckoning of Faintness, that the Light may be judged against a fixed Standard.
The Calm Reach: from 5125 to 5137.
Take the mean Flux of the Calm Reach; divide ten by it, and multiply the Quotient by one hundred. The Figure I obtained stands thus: 51.8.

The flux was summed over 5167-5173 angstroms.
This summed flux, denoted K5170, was 41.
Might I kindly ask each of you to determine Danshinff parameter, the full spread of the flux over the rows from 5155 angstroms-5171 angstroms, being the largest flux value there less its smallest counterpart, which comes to 11.0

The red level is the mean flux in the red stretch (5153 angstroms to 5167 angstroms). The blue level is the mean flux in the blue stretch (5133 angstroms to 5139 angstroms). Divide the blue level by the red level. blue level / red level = 1.01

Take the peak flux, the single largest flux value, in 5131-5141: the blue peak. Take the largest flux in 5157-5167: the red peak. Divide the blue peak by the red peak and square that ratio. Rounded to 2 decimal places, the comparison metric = 0.89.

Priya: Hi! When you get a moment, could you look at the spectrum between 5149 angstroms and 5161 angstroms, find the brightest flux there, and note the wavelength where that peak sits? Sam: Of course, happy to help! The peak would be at 5158 angstroms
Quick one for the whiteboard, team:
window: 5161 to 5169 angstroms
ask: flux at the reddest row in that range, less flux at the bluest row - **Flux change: -10.7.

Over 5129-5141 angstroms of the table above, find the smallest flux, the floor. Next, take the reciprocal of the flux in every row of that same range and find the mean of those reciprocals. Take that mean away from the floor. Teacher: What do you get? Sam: 16.9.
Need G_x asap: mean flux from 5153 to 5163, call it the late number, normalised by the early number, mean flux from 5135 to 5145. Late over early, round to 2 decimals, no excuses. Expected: 1.01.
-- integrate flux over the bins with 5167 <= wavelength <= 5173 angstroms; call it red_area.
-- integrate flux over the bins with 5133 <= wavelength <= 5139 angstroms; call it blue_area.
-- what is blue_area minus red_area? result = 43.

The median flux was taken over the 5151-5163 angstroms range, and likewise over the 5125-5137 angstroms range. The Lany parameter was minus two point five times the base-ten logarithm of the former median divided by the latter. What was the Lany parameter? -0.17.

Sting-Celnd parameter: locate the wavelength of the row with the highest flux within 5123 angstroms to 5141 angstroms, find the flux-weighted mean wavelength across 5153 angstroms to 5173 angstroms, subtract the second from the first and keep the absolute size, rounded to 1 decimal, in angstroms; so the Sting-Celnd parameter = 26.2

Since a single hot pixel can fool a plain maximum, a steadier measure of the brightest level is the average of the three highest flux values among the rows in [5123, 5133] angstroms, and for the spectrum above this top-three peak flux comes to 18.8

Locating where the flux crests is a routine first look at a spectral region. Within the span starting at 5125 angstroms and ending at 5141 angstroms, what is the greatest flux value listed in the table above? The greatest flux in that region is 22.33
